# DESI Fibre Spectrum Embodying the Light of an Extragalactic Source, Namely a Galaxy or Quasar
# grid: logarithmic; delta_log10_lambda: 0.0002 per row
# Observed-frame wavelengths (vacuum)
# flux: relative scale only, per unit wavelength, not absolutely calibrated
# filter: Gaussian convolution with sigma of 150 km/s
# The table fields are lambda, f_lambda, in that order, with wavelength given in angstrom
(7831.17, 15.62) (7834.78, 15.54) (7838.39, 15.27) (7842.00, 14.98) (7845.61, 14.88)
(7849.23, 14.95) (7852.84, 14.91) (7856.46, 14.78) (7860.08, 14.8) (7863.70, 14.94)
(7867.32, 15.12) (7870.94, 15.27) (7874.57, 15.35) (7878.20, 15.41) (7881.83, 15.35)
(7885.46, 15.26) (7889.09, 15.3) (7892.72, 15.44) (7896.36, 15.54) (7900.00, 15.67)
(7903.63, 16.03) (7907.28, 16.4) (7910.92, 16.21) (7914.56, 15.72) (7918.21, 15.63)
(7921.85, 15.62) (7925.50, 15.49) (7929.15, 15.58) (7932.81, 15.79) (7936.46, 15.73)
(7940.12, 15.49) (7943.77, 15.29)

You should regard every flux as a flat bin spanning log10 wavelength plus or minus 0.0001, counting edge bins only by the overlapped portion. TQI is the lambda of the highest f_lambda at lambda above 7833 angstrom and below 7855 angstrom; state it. 7834.78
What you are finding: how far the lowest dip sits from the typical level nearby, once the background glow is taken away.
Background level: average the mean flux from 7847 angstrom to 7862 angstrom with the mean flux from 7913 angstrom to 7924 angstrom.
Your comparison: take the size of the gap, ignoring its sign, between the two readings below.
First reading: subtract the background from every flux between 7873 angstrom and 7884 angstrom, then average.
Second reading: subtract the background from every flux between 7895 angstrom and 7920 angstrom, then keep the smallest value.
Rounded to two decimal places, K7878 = 0.17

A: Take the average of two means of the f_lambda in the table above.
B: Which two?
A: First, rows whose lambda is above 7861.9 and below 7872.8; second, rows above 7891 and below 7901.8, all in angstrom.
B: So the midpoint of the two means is 15.3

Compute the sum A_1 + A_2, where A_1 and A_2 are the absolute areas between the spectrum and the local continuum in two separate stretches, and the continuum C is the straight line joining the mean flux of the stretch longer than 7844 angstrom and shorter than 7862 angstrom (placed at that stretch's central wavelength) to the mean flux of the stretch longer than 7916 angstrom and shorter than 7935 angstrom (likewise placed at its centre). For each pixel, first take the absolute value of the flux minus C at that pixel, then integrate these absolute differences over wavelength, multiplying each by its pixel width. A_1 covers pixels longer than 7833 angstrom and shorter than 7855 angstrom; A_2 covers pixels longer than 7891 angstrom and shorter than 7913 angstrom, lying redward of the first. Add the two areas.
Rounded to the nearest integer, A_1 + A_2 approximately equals 18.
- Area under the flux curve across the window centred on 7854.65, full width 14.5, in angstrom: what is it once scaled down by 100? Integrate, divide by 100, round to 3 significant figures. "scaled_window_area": 2.15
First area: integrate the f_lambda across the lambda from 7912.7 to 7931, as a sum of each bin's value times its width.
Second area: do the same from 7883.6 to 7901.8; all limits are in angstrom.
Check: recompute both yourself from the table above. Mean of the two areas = 283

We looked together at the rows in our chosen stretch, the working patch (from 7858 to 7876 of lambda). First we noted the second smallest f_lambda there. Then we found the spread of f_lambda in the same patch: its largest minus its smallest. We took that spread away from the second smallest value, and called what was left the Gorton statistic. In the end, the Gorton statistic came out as 14.39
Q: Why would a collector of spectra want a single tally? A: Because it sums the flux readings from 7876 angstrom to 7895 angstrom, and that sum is 76.8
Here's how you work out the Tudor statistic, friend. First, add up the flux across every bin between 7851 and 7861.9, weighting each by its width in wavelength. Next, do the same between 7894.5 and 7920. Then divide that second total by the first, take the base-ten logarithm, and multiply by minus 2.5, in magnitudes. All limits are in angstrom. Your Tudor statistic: -1.0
